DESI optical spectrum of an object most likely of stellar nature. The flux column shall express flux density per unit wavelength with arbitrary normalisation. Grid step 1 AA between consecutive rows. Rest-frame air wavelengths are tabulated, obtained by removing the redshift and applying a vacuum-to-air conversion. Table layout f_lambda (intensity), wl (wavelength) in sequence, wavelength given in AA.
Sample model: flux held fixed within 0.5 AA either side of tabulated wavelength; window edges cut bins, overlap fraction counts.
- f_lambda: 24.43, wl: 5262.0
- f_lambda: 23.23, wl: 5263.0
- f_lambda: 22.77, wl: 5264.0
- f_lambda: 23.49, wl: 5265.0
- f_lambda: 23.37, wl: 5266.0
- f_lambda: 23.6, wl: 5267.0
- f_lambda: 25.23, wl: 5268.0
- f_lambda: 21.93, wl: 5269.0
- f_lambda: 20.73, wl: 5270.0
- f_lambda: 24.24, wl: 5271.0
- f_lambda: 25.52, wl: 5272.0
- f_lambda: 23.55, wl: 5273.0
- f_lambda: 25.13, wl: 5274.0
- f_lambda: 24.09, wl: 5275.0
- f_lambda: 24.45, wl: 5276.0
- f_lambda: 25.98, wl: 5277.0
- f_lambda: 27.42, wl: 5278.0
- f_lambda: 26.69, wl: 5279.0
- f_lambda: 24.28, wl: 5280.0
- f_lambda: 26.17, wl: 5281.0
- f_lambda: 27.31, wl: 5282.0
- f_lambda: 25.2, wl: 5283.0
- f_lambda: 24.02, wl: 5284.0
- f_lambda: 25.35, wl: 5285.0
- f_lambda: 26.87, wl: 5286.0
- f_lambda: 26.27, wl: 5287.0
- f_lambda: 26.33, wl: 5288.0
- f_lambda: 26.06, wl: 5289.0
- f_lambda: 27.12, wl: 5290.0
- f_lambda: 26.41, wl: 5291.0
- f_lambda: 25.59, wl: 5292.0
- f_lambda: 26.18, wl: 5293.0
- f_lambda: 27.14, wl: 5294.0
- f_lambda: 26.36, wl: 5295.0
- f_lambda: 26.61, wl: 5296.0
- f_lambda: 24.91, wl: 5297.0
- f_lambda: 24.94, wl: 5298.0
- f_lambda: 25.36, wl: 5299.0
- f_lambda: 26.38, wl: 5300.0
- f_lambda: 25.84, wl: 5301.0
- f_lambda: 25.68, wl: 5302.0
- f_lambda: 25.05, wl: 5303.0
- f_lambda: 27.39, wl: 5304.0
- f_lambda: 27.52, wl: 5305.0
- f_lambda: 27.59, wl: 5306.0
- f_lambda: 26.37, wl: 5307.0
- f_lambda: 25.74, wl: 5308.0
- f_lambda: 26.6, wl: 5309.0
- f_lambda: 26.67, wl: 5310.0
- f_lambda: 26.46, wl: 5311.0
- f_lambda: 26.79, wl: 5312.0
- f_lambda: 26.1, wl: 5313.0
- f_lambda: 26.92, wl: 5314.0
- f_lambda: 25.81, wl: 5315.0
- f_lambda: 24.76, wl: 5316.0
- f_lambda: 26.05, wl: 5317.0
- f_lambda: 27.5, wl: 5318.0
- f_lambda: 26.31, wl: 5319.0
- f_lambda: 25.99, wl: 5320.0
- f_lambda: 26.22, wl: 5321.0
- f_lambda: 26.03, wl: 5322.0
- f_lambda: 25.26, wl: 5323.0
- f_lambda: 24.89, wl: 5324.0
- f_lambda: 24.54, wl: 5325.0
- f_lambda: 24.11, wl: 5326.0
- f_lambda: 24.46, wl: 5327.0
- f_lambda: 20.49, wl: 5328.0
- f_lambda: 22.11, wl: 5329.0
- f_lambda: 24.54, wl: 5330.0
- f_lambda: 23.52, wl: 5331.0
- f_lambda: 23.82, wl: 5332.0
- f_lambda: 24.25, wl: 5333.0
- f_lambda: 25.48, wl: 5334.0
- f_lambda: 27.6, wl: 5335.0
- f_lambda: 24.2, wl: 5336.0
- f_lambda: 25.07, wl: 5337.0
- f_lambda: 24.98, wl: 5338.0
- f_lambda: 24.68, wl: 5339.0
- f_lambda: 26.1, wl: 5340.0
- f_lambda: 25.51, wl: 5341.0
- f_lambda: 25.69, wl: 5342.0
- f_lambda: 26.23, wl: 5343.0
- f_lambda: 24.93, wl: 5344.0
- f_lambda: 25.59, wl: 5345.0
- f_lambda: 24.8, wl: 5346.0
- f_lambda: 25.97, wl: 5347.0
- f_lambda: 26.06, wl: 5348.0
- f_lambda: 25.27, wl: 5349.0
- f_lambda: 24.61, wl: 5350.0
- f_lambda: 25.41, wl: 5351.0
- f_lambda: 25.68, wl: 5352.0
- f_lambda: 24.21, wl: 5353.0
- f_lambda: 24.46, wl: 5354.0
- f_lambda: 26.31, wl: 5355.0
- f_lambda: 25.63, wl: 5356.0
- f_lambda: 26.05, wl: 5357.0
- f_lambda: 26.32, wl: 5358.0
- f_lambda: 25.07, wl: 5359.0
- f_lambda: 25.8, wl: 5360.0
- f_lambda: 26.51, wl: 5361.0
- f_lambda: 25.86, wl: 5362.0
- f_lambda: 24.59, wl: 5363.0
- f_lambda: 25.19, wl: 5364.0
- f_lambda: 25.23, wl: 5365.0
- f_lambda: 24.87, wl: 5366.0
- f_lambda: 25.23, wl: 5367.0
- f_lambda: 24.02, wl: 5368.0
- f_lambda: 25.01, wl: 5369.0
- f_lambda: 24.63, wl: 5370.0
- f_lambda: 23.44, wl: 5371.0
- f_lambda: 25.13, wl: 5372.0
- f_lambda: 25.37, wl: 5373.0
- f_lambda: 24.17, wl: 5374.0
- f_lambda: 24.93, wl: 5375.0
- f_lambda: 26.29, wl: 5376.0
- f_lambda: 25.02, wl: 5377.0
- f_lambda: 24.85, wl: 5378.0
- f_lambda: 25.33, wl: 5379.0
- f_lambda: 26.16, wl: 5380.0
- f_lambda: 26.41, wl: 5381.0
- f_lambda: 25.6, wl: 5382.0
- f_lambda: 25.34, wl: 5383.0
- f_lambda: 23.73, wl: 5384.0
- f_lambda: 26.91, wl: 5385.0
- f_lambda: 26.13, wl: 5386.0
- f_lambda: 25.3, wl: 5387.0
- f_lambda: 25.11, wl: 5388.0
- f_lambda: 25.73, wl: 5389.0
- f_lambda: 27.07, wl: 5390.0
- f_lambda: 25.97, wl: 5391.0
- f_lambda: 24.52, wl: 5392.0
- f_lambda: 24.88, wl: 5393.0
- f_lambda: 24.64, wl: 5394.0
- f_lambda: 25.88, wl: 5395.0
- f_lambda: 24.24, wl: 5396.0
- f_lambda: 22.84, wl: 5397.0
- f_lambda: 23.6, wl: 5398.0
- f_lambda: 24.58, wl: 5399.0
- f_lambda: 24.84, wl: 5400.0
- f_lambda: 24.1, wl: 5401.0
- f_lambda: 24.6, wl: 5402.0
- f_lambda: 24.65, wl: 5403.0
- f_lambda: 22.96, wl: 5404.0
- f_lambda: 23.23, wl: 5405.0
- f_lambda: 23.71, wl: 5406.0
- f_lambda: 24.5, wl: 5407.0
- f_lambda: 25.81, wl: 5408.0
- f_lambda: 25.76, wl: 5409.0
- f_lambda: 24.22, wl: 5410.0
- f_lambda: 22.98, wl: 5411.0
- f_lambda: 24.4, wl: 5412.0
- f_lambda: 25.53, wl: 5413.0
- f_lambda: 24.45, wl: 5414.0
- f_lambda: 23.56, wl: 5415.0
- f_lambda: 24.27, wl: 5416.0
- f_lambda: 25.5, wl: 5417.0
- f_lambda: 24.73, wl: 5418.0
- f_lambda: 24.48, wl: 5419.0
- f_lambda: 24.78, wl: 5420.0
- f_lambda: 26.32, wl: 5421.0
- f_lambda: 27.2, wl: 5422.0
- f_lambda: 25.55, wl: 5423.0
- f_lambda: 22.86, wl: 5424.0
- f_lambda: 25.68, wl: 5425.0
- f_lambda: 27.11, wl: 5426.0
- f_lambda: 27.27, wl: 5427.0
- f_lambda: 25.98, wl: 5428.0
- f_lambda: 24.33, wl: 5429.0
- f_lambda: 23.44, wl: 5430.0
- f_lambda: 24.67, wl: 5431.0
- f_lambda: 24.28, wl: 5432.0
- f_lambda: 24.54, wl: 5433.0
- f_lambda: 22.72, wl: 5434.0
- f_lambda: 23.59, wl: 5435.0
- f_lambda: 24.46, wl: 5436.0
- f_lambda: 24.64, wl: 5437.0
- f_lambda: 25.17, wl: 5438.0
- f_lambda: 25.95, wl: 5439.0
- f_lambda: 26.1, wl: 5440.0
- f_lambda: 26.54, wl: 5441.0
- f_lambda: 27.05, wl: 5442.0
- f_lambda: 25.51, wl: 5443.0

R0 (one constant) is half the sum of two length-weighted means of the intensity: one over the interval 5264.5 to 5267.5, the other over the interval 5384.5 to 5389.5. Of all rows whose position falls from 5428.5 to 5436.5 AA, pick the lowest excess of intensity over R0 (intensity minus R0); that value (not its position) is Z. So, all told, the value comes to -1.9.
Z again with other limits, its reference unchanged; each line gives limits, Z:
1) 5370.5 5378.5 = -1.2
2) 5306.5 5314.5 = 1.1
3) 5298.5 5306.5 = 0.4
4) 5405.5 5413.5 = -1.7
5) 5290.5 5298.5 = 0.2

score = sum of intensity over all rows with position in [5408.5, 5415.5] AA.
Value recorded 171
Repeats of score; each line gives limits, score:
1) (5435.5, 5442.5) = 180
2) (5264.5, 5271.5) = 163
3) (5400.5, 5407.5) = 168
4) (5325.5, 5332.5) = 163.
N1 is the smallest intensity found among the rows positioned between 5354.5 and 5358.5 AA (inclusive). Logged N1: 25.63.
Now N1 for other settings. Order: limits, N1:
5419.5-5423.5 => 24.78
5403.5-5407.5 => 22.96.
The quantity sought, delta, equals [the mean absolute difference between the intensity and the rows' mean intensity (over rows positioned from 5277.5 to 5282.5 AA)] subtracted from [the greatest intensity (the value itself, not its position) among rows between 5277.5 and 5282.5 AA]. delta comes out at 26.5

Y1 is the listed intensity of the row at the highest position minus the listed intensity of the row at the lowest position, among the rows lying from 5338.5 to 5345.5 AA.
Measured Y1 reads 0.9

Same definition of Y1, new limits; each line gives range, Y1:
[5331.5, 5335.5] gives 3.8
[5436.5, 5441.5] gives 1.9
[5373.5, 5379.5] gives 1.2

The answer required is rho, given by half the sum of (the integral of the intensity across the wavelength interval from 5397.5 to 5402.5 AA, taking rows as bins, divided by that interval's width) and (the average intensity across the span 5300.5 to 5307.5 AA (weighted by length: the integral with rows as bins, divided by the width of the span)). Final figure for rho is 25.4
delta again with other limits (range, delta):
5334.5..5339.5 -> 26.7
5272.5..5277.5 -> 25.2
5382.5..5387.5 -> 26.1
